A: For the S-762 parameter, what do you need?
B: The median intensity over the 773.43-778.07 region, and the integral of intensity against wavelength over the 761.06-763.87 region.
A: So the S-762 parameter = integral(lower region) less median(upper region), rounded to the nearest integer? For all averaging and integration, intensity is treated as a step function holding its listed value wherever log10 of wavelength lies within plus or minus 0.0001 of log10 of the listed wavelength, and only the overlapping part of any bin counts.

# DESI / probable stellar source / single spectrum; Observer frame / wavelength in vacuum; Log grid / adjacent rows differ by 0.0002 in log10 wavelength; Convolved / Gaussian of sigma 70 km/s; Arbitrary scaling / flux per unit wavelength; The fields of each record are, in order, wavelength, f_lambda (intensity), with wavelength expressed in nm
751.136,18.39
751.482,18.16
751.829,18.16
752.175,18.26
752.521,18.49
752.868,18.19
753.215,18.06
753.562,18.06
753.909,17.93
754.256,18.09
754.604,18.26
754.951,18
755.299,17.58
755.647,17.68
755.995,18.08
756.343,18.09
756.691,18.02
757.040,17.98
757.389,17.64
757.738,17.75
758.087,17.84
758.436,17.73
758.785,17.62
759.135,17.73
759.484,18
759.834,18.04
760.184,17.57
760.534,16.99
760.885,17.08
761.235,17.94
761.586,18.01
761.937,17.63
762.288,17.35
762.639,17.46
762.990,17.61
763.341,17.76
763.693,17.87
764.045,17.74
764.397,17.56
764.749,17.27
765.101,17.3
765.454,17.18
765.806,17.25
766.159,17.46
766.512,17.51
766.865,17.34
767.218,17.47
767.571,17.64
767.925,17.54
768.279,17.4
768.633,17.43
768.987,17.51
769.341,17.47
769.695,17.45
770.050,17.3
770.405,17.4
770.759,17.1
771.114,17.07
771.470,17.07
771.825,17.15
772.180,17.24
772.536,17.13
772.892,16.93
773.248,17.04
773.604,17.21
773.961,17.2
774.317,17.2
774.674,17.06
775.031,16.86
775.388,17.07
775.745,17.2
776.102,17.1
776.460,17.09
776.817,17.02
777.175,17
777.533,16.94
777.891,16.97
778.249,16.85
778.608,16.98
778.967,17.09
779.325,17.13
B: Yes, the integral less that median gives 33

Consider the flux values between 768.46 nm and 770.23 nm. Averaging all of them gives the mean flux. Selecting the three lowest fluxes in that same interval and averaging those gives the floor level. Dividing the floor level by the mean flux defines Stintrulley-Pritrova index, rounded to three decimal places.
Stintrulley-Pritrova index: 0.998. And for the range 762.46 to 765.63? 0.984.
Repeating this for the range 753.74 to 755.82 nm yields 0.989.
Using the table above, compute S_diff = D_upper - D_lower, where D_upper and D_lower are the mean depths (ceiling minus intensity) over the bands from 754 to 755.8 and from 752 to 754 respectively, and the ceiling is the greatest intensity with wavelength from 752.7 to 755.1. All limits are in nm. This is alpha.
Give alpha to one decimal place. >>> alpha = 0.2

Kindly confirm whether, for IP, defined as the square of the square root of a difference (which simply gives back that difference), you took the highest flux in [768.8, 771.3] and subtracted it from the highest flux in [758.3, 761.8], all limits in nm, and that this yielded 0.53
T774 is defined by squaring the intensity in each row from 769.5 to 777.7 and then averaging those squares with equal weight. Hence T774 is 293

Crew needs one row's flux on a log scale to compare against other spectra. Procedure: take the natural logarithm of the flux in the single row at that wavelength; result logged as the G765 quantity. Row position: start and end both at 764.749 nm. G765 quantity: 2.85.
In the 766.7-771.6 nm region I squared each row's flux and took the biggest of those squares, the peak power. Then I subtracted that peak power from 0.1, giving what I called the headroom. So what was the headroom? -311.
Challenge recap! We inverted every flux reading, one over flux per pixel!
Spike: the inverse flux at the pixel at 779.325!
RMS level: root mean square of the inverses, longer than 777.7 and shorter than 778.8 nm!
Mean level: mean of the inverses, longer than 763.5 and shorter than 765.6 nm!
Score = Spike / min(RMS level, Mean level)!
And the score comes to 1.02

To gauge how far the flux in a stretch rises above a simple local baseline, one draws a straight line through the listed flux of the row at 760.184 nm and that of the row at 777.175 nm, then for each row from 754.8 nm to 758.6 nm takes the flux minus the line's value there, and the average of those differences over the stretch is 0.17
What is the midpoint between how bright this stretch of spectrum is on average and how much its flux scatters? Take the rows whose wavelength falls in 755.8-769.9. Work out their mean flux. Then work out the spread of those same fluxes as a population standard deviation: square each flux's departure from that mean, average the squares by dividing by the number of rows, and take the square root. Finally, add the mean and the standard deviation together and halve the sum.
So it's 8.9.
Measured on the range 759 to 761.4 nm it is 9.0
